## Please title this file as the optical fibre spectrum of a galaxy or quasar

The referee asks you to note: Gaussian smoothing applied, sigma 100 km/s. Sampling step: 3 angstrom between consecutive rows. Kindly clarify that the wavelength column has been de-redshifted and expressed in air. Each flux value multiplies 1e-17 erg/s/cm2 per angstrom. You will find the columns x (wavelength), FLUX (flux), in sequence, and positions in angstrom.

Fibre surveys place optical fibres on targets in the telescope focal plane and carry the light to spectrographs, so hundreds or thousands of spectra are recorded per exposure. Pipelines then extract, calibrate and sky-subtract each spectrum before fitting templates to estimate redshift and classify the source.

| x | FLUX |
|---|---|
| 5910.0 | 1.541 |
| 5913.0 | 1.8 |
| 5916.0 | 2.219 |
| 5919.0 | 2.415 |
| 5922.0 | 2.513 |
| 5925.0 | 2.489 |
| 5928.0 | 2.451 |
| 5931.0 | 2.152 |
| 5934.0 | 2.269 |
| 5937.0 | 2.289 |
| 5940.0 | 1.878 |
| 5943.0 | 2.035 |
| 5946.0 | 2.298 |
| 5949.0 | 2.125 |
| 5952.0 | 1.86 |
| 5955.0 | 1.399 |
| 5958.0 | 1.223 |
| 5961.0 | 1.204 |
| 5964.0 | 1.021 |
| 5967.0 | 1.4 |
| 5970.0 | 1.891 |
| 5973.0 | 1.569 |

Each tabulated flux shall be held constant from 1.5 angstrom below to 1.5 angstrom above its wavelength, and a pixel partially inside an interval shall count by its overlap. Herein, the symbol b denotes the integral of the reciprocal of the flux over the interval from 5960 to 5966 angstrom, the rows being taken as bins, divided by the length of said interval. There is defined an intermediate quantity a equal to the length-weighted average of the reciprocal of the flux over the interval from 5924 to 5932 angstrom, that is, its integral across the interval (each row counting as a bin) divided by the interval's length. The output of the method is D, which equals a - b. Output -0.47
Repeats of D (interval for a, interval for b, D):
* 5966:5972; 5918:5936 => 0.19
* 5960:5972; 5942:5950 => 0.29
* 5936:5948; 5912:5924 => 0.03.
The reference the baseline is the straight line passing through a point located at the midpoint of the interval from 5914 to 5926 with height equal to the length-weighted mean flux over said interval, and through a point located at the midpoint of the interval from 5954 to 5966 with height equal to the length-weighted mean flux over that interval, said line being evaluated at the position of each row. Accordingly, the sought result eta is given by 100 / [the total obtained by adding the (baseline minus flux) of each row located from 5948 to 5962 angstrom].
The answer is -98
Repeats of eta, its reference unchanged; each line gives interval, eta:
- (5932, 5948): -56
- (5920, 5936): -88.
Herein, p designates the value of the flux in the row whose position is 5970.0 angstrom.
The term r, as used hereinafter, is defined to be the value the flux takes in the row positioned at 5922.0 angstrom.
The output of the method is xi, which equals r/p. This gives 1.3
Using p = 1.891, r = 2.513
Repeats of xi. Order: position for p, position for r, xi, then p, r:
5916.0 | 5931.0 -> 1.0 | 2.219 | 2.152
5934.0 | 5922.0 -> 1.1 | 2.269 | 2.513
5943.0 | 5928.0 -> 1.2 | 2.035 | 2.451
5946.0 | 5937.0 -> 1.0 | 2.298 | 2.289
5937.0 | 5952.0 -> 0.8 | 2.289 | 1.86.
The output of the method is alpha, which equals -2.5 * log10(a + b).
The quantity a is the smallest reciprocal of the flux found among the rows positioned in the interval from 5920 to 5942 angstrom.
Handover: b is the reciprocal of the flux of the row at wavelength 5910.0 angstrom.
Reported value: -0.05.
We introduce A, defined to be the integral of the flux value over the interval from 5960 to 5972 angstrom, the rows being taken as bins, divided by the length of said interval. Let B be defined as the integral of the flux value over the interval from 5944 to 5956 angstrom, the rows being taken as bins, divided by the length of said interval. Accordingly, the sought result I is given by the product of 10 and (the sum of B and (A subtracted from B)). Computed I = 25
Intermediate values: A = 1.4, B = 1.95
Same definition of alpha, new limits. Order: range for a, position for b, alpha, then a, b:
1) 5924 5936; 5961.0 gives -0.23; 0.40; 0.83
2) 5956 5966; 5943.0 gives -0.29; 0.82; 0.49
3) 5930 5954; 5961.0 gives -0.26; 0.44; 0.83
